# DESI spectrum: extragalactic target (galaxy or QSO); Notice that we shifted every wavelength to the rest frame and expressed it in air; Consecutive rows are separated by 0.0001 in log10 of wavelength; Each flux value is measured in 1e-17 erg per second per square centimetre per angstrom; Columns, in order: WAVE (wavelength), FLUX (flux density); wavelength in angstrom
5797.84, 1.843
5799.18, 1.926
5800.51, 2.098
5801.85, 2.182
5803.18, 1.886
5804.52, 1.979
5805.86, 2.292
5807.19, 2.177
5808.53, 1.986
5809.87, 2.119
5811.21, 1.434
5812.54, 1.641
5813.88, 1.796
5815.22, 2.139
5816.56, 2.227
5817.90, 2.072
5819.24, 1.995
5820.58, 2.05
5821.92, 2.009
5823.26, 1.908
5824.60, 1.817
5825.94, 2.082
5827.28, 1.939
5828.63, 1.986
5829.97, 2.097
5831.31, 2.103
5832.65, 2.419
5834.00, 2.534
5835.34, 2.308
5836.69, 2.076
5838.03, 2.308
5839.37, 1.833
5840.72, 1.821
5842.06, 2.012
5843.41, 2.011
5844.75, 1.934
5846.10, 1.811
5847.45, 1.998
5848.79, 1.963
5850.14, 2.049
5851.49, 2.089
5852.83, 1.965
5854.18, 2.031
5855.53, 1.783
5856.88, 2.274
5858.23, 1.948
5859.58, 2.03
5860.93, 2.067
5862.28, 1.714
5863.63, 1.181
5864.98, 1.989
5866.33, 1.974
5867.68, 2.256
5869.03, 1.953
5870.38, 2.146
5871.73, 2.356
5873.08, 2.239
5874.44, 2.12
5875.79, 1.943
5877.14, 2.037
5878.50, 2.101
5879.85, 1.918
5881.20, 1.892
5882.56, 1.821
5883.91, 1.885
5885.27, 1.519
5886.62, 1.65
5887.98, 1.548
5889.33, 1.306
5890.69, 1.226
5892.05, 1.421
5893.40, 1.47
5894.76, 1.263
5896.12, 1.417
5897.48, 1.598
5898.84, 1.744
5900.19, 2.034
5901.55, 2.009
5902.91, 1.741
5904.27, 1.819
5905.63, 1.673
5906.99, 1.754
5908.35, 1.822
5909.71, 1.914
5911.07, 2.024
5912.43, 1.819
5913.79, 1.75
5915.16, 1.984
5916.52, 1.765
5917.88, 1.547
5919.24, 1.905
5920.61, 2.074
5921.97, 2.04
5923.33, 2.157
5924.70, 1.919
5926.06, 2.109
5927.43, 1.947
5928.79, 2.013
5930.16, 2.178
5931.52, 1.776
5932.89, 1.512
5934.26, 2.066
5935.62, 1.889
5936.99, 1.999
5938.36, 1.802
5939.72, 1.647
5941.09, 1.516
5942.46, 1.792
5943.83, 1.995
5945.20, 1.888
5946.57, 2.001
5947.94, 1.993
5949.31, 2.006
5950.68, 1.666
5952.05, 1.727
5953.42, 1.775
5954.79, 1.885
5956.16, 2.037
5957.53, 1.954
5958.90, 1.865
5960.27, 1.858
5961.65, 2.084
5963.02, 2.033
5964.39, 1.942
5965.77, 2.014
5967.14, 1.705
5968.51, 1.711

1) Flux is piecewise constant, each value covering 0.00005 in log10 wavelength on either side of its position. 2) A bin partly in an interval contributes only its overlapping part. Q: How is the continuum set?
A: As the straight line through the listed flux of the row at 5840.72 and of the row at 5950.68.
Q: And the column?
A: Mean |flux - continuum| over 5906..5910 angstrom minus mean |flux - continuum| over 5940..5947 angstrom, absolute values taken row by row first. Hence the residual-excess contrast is -0.12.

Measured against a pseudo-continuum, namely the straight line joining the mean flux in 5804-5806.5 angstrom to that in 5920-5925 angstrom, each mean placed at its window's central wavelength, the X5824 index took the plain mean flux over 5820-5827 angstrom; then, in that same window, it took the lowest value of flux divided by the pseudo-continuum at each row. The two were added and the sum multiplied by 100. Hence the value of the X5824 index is 283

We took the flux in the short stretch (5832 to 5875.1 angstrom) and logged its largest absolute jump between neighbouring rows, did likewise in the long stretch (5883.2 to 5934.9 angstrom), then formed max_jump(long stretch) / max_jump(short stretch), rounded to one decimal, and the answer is 0.7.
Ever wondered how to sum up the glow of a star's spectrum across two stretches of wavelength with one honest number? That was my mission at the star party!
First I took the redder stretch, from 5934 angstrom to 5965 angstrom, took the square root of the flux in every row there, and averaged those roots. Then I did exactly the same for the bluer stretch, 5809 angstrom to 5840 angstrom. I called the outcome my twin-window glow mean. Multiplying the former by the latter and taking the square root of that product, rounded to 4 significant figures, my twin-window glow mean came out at 1.399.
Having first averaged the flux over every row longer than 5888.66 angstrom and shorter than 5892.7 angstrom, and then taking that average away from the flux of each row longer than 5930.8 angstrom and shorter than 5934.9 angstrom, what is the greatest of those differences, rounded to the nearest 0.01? 0.75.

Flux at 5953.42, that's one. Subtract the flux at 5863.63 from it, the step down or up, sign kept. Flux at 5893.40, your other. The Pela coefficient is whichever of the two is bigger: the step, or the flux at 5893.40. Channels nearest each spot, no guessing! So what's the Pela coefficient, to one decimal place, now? 1.5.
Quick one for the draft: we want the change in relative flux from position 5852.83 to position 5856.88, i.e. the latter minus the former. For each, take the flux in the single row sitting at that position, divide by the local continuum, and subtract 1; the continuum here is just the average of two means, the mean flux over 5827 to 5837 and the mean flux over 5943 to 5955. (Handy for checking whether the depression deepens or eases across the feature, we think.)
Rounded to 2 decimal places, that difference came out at 0.15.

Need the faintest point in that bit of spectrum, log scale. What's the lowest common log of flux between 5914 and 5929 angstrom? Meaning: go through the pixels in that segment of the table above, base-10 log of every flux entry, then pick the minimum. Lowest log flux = 0.19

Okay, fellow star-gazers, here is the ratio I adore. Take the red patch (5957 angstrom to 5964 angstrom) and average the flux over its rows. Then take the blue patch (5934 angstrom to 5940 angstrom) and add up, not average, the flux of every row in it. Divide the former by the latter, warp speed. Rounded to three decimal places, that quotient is 0.208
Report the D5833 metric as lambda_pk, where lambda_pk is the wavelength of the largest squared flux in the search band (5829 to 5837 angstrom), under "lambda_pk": 5834.00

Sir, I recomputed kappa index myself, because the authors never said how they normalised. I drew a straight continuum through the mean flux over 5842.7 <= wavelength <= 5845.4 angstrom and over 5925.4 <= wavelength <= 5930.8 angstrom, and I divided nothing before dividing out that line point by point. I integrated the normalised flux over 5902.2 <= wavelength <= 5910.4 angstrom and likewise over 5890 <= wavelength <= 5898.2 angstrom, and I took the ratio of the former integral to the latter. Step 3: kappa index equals 1.27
